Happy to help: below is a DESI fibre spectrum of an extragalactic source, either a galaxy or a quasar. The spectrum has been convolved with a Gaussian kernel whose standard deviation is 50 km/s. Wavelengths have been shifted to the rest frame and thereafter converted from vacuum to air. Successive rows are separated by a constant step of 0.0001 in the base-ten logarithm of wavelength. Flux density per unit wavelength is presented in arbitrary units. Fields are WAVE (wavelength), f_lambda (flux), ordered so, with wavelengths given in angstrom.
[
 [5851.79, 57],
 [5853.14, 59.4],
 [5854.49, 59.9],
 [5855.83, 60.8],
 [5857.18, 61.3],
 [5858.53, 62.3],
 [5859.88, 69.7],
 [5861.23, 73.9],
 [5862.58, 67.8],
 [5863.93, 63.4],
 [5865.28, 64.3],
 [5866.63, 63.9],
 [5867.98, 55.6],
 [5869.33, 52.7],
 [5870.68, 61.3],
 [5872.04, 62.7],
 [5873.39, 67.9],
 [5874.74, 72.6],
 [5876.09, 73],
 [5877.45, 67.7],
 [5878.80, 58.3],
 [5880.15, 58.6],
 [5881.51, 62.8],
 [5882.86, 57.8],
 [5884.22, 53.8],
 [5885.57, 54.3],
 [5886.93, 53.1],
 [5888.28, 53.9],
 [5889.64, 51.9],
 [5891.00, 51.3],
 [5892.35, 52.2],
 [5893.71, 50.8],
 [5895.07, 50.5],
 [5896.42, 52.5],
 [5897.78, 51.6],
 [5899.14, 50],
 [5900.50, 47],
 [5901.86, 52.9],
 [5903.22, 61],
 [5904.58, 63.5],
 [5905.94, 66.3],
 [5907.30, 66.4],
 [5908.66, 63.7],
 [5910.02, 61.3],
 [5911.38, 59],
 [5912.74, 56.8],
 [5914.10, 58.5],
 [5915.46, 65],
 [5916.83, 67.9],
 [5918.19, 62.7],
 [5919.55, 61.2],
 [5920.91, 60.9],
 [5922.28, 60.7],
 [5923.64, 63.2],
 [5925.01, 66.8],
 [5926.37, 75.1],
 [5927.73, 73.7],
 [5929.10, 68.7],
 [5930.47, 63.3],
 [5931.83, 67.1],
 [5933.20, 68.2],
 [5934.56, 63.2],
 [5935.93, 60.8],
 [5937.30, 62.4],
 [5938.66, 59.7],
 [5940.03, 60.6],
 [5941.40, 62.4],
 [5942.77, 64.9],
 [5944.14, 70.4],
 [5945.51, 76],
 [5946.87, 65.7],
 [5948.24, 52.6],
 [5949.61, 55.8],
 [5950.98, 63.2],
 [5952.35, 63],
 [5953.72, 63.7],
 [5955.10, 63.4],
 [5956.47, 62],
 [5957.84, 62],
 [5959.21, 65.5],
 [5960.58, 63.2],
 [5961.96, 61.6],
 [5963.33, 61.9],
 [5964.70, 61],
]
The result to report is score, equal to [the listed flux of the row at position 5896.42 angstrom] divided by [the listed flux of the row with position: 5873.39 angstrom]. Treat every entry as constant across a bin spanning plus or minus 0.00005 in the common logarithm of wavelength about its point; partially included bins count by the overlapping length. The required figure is 0.77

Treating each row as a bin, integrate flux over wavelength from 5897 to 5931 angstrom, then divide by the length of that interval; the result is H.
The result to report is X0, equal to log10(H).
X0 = 1.79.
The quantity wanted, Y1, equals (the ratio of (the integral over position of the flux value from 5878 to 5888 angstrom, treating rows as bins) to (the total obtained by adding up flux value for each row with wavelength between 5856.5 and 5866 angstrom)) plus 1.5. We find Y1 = 2.73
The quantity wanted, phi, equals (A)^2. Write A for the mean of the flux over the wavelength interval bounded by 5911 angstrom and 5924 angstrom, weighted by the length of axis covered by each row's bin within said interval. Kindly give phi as 3798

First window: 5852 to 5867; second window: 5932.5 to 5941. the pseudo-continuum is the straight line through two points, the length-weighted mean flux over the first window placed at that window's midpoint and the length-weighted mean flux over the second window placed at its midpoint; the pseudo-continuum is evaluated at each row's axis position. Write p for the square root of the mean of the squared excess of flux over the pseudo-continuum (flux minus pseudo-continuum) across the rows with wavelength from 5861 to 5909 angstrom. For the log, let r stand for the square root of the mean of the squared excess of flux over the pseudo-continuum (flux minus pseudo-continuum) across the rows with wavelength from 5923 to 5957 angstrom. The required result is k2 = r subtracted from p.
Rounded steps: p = 8.4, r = 5.7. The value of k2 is 2.7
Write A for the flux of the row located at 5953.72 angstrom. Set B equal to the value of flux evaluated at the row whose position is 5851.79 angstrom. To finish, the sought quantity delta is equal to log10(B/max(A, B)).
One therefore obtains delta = -0.048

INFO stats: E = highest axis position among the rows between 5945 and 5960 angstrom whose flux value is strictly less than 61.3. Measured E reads 5949.61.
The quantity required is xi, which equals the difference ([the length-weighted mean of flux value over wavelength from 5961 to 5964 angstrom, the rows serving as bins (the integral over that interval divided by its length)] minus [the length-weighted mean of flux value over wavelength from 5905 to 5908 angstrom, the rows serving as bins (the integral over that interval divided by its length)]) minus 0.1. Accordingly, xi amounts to -4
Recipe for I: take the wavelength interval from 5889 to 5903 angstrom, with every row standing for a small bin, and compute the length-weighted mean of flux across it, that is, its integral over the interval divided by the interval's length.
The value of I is 51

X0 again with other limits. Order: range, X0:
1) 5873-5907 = 1.76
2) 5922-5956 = 1.81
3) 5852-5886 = 1.80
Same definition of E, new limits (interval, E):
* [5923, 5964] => 5949.61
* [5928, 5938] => 5935.93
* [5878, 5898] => 5897.78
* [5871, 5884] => 5882.86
